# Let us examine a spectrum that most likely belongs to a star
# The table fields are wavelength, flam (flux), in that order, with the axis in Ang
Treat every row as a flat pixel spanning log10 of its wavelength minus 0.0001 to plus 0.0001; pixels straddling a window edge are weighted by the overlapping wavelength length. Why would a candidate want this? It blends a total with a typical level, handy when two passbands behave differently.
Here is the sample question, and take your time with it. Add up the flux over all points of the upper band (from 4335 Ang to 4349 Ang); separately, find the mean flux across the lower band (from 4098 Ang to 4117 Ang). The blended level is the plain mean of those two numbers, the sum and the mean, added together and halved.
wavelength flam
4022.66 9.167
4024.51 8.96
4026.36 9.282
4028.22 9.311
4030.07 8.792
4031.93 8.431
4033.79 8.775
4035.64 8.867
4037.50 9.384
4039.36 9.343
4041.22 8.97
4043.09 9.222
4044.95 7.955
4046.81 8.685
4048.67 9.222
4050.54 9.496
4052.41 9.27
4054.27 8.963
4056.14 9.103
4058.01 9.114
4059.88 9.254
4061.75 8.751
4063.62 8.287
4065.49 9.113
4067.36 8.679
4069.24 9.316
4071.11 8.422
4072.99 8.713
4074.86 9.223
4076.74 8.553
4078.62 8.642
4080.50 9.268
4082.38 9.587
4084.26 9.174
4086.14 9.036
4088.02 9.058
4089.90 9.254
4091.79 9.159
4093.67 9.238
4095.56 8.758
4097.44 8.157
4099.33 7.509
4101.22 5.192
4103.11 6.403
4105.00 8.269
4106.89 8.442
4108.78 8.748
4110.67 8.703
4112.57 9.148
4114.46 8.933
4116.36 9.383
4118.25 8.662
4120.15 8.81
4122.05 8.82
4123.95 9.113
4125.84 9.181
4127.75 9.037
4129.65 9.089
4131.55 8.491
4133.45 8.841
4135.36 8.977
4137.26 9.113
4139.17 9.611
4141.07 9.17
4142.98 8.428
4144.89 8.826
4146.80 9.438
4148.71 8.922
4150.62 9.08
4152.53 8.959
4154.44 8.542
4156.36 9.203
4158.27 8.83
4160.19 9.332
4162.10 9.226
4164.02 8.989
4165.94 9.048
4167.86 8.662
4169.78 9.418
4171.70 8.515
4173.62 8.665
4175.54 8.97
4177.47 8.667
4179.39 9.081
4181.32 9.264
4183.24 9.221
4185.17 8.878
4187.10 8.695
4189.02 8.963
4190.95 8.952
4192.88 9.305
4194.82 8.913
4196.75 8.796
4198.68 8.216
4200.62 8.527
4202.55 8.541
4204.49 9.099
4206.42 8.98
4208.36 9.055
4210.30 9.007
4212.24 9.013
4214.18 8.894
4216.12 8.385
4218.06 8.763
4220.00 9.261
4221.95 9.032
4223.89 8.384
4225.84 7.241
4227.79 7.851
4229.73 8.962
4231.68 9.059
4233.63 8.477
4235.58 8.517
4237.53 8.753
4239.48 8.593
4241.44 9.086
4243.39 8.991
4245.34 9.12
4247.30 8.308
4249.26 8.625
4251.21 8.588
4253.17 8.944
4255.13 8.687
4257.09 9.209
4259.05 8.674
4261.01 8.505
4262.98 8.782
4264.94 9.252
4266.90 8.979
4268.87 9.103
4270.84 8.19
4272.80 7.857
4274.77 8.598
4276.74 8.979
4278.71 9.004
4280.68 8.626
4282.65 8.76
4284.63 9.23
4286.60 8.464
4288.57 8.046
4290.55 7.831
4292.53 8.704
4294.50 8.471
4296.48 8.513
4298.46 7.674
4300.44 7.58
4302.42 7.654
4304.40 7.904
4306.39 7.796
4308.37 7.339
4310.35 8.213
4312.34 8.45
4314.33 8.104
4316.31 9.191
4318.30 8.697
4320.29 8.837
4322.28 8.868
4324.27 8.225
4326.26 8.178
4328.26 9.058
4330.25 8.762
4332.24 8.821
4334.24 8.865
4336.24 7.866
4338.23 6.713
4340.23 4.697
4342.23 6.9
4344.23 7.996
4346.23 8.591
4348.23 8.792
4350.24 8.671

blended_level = 30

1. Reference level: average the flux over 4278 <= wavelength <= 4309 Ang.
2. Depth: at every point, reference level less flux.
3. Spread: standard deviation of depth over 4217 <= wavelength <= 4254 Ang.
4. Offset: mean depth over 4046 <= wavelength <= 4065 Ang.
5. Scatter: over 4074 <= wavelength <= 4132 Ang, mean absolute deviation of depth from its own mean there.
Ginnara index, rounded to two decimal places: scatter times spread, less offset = 1.05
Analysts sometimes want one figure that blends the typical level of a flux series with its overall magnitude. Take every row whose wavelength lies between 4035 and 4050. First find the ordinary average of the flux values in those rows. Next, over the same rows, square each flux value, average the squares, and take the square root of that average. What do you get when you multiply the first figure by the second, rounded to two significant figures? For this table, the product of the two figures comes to 80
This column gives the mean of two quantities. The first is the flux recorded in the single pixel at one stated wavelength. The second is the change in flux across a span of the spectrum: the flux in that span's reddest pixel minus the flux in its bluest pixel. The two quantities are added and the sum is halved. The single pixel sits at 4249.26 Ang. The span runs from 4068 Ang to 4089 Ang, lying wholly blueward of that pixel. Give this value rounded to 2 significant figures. 4.2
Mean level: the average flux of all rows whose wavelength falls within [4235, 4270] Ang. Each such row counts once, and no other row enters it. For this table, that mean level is 8.82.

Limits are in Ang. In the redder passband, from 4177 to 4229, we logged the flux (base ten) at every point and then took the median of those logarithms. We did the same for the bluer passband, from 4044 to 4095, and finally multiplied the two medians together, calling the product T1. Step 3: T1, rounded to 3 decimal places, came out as 0.912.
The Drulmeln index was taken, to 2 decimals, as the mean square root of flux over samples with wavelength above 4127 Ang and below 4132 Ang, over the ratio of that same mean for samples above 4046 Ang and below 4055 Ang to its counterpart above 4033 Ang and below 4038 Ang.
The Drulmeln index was 2.96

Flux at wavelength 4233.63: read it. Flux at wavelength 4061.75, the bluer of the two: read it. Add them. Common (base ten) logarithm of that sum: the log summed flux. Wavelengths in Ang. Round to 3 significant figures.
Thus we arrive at 1.24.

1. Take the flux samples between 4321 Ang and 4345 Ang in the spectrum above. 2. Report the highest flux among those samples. 9.058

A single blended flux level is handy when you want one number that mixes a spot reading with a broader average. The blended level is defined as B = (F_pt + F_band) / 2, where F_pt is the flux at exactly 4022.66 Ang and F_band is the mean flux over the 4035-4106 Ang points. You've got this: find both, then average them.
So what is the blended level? 8.96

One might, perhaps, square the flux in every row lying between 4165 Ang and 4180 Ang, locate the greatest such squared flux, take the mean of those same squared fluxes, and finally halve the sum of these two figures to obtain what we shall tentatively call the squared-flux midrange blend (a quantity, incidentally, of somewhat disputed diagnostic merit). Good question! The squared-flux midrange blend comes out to 83.8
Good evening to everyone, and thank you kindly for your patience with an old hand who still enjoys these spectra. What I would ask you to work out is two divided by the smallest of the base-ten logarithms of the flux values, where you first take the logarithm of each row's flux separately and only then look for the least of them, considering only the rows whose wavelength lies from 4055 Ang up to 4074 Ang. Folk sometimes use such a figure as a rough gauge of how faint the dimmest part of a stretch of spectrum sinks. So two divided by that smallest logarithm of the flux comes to 2.18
